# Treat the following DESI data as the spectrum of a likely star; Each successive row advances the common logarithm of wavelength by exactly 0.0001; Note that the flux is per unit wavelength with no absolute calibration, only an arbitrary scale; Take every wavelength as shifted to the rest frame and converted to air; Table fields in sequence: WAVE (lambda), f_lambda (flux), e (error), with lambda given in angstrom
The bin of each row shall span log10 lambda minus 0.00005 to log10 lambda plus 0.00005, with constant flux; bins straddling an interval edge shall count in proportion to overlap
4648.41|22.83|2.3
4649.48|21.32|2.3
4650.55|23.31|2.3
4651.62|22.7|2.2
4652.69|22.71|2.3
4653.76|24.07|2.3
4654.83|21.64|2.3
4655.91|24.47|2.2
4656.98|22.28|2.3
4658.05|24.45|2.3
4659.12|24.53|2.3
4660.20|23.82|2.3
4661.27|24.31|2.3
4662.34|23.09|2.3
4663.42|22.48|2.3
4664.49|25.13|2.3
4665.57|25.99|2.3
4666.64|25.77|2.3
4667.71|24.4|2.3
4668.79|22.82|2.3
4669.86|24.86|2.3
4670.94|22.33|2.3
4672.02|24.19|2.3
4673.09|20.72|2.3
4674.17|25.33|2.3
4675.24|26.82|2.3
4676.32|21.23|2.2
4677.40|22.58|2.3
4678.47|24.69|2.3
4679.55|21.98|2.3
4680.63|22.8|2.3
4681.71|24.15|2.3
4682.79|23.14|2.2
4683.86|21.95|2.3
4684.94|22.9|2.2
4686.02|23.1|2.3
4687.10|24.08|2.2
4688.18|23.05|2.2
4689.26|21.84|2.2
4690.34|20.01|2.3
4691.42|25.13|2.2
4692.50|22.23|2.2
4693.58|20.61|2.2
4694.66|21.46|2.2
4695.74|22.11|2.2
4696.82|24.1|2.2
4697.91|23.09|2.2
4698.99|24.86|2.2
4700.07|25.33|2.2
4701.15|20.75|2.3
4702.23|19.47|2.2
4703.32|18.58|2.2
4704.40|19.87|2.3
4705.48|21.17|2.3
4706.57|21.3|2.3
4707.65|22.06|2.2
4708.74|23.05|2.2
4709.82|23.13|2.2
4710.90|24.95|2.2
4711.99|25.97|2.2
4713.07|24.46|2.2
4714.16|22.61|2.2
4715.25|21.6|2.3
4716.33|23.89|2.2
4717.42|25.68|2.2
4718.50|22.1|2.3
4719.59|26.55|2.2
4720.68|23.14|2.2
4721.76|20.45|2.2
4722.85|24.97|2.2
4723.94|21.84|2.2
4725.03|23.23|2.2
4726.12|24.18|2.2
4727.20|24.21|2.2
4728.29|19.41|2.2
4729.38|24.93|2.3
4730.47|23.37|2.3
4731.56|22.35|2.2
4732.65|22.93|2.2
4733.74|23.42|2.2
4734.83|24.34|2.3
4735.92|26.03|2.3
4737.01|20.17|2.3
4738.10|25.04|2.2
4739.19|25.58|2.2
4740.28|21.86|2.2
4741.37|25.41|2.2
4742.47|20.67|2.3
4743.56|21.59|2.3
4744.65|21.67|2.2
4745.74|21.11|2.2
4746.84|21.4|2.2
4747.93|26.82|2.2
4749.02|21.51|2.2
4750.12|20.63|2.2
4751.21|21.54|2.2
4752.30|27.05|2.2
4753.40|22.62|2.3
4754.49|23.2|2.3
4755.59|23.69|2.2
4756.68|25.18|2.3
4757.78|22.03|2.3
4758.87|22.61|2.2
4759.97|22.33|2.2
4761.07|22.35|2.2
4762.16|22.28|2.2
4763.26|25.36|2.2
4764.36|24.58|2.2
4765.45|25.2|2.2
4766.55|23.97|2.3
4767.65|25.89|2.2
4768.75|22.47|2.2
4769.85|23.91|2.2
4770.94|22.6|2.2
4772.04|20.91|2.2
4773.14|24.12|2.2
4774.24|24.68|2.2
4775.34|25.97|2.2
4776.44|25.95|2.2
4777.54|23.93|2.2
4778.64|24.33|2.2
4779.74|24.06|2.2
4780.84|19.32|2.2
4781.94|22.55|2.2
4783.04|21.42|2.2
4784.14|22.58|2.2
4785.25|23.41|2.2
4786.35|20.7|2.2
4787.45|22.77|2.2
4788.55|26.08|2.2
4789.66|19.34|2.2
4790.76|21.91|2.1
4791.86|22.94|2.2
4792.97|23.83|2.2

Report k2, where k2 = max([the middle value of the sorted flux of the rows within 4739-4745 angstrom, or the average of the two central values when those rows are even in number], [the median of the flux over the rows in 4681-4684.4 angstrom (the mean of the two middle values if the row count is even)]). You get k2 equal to 23.1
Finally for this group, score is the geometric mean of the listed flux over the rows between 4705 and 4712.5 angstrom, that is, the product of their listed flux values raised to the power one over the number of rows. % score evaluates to 23.0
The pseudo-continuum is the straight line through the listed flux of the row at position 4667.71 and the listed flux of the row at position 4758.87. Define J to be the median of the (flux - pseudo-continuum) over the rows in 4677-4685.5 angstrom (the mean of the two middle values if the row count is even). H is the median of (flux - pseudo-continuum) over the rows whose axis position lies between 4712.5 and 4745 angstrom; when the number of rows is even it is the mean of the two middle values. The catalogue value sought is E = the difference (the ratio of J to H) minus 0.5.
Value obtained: -16.4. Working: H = 0.08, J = -1.3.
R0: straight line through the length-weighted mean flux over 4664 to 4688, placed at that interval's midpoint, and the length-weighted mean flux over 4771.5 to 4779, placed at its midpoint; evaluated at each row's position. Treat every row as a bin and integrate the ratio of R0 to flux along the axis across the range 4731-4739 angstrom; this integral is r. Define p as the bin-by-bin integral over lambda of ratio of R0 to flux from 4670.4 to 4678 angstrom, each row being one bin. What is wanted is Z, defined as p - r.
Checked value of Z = -0.4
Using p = 7.8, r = 8.21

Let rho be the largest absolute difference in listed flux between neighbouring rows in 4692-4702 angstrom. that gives 4.6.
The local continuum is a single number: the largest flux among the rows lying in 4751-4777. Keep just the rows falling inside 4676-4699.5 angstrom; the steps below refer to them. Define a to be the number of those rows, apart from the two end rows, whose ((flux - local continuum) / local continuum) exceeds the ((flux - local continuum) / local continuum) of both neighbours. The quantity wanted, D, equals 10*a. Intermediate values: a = 5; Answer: 50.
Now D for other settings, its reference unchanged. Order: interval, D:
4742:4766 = 70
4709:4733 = 60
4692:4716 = 30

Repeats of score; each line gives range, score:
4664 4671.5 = 24.4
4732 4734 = 23.2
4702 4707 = 20.1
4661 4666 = 24.2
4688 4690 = 22.4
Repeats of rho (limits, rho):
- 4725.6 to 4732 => 5.5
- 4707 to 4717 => 2.3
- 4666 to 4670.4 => 2.0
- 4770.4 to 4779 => 3.2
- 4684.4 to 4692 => 5.1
